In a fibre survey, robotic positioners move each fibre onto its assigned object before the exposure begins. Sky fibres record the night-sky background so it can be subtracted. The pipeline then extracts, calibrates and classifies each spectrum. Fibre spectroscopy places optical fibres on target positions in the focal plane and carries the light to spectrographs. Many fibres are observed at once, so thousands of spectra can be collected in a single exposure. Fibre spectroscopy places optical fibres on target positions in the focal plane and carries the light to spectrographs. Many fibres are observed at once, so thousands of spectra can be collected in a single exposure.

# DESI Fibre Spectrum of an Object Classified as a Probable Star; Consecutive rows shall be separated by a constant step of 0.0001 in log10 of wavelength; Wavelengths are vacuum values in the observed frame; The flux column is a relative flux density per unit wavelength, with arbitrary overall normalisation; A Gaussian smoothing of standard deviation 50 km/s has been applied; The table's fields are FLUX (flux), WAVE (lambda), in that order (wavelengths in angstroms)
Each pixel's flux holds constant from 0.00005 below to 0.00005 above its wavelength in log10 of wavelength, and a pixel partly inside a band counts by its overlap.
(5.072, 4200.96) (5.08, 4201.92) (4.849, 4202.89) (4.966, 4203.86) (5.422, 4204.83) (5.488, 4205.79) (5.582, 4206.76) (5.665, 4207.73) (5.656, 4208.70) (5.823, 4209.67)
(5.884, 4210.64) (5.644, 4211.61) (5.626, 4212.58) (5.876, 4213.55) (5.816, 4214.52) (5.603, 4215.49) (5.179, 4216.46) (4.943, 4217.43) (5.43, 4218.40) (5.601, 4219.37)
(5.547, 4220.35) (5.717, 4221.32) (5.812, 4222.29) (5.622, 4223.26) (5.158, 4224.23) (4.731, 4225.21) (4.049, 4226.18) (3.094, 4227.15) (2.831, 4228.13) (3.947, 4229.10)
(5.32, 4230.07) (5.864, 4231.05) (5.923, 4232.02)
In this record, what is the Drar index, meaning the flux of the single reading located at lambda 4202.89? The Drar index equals 4.849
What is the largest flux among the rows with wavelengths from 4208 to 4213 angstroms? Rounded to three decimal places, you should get 5.884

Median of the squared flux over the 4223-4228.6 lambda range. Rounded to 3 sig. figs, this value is 19.4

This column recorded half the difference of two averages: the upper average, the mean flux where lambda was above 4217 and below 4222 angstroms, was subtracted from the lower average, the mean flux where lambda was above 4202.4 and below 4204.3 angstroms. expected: -0.3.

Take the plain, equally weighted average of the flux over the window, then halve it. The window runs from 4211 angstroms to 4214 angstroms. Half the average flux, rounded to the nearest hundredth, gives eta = 2.86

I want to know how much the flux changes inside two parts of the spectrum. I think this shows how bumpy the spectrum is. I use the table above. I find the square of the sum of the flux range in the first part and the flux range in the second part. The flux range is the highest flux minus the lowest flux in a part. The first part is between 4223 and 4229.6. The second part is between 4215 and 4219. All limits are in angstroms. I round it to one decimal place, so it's 11.9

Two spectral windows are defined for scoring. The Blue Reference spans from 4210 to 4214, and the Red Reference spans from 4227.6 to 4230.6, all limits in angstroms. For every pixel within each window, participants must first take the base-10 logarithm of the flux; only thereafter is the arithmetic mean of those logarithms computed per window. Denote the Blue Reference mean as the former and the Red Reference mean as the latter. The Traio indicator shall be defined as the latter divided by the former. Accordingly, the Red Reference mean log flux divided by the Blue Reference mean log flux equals 0.78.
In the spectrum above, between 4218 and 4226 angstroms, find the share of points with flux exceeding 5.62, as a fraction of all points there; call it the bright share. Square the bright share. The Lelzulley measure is 0.14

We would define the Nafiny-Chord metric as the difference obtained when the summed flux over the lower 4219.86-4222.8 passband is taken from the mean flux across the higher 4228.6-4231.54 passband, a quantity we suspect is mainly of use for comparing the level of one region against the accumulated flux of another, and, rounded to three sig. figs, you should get -12.0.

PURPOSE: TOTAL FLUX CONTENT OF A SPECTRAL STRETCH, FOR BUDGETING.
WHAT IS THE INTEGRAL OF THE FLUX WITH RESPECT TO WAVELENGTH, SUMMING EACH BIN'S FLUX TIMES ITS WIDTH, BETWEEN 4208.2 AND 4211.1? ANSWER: 16.8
